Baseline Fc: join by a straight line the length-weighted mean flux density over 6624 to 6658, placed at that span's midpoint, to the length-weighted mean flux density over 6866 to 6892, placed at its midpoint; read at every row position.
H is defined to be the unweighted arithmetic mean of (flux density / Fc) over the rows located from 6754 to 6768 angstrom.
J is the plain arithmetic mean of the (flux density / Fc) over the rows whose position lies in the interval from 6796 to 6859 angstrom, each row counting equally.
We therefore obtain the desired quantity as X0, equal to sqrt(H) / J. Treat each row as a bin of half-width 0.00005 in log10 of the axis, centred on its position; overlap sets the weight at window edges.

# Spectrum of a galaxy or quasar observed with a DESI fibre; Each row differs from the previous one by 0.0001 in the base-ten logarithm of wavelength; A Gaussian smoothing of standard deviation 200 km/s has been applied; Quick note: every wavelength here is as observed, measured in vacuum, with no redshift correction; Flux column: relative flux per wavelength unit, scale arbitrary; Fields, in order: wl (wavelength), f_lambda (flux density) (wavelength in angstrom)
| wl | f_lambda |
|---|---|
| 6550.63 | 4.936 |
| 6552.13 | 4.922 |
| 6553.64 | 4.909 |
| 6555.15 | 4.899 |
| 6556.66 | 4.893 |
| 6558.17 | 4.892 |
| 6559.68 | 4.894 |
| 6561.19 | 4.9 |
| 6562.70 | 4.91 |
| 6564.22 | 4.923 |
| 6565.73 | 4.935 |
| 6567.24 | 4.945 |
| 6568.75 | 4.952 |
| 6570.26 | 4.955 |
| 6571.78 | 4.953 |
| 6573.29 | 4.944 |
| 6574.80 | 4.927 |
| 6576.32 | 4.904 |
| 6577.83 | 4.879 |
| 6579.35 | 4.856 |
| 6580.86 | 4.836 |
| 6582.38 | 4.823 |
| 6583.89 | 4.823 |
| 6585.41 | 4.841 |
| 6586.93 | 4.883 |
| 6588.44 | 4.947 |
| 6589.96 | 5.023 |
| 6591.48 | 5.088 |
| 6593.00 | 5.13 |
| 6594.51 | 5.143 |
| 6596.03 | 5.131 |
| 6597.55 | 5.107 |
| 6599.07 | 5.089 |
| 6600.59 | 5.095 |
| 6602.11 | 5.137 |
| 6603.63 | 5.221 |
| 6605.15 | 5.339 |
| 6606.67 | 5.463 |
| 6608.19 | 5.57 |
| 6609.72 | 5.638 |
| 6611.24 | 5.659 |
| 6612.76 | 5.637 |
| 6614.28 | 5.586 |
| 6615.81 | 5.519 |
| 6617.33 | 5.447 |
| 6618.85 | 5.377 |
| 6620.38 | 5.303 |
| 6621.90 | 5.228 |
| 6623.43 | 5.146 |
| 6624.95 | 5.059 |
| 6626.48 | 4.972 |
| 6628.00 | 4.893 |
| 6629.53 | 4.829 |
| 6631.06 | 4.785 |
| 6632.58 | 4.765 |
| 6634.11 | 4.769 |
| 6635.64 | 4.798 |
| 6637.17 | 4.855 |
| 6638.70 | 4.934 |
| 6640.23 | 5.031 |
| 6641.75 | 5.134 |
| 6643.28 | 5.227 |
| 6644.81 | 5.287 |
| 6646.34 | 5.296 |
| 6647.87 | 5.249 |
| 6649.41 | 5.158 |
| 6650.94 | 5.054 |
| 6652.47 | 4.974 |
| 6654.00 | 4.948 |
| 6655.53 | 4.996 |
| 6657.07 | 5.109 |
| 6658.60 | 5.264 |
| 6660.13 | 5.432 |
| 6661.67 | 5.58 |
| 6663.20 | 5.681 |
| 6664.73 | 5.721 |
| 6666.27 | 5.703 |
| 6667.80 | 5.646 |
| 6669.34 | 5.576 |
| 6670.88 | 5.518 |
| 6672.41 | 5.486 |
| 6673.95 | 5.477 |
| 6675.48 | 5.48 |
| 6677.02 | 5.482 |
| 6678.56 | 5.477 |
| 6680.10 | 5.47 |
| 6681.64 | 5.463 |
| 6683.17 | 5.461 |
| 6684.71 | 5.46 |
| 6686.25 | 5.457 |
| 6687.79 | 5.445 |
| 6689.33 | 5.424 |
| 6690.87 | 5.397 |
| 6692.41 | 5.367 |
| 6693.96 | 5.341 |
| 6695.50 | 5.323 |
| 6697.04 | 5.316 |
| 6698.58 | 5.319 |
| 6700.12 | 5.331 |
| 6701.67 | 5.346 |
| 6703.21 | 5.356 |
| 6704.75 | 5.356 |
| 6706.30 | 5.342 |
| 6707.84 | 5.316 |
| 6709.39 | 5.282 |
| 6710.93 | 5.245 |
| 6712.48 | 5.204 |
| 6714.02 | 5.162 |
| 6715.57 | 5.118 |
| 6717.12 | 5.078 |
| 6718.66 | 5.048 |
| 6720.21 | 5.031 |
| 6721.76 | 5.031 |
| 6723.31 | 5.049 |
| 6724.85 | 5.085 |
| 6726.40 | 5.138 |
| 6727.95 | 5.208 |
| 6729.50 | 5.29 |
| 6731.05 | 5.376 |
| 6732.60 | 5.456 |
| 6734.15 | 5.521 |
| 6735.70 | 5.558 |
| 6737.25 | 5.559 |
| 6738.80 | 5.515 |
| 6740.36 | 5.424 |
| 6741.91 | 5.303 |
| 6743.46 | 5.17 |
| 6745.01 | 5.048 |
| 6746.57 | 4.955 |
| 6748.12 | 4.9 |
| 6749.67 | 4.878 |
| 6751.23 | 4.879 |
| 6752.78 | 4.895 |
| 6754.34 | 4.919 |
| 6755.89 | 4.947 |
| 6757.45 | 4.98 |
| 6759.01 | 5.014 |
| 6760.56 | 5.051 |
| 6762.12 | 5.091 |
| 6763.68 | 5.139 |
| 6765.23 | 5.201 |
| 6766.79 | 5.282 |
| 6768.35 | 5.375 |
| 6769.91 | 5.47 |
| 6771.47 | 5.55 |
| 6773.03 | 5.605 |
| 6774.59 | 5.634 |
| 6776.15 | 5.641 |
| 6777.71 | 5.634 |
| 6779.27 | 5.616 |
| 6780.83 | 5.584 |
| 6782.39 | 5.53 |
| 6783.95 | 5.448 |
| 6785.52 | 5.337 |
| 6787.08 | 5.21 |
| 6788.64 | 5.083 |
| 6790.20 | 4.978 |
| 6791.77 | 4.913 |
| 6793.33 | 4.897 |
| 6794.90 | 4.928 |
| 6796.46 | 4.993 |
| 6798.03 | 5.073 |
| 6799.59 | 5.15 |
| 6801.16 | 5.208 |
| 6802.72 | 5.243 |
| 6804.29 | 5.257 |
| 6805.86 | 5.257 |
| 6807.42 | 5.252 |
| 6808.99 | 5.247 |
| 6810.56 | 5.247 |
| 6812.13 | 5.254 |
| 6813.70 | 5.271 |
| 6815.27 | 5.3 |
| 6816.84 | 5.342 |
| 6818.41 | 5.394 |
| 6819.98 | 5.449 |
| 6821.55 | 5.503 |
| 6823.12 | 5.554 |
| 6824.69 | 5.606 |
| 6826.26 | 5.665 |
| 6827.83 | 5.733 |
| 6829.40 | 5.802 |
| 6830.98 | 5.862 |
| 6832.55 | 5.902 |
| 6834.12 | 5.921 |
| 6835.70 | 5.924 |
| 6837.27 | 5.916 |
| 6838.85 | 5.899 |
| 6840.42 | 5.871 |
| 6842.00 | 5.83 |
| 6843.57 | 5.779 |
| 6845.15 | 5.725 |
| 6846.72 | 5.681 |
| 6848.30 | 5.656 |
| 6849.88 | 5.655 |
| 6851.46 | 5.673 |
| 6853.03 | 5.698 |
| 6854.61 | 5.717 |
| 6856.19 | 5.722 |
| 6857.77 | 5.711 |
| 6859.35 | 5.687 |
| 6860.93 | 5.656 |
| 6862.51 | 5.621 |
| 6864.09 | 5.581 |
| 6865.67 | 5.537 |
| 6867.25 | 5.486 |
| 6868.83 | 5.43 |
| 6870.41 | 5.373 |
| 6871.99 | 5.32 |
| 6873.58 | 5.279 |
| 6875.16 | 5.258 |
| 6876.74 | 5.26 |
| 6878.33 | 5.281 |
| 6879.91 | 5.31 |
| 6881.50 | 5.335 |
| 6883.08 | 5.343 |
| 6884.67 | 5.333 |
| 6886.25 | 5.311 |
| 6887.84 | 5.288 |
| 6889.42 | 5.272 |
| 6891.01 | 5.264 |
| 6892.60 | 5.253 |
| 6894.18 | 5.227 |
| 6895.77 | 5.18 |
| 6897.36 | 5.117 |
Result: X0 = 0.94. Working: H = 0.981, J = 1.06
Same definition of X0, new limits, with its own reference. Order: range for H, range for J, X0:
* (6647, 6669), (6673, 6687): 0.95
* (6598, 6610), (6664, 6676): 0.94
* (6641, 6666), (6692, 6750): 1.00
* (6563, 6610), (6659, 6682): 0.92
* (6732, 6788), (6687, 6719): 0.97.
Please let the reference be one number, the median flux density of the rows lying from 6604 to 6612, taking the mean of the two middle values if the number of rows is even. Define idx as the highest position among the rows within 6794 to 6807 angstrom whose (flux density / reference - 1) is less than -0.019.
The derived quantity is 6805.86 angstrom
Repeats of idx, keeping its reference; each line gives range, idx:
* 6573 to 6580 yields 6579.35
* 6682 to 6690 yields 6689.33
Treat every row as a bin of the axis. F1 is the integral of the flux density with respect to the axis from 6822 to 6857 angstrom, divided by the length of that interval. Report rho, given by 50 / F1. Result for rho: 8.7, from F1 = 5.76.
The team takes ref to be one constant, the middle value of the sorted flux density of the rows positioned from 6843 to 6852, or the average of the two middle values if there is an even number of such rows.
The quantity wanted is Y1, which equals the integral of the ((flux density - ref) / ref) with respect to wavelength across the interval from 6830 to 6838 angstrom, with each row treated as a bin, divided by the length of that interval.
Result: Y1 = 0.04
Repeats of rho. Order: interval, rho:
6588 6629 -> 9.5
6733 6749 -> 9.4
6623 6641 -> 10.2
